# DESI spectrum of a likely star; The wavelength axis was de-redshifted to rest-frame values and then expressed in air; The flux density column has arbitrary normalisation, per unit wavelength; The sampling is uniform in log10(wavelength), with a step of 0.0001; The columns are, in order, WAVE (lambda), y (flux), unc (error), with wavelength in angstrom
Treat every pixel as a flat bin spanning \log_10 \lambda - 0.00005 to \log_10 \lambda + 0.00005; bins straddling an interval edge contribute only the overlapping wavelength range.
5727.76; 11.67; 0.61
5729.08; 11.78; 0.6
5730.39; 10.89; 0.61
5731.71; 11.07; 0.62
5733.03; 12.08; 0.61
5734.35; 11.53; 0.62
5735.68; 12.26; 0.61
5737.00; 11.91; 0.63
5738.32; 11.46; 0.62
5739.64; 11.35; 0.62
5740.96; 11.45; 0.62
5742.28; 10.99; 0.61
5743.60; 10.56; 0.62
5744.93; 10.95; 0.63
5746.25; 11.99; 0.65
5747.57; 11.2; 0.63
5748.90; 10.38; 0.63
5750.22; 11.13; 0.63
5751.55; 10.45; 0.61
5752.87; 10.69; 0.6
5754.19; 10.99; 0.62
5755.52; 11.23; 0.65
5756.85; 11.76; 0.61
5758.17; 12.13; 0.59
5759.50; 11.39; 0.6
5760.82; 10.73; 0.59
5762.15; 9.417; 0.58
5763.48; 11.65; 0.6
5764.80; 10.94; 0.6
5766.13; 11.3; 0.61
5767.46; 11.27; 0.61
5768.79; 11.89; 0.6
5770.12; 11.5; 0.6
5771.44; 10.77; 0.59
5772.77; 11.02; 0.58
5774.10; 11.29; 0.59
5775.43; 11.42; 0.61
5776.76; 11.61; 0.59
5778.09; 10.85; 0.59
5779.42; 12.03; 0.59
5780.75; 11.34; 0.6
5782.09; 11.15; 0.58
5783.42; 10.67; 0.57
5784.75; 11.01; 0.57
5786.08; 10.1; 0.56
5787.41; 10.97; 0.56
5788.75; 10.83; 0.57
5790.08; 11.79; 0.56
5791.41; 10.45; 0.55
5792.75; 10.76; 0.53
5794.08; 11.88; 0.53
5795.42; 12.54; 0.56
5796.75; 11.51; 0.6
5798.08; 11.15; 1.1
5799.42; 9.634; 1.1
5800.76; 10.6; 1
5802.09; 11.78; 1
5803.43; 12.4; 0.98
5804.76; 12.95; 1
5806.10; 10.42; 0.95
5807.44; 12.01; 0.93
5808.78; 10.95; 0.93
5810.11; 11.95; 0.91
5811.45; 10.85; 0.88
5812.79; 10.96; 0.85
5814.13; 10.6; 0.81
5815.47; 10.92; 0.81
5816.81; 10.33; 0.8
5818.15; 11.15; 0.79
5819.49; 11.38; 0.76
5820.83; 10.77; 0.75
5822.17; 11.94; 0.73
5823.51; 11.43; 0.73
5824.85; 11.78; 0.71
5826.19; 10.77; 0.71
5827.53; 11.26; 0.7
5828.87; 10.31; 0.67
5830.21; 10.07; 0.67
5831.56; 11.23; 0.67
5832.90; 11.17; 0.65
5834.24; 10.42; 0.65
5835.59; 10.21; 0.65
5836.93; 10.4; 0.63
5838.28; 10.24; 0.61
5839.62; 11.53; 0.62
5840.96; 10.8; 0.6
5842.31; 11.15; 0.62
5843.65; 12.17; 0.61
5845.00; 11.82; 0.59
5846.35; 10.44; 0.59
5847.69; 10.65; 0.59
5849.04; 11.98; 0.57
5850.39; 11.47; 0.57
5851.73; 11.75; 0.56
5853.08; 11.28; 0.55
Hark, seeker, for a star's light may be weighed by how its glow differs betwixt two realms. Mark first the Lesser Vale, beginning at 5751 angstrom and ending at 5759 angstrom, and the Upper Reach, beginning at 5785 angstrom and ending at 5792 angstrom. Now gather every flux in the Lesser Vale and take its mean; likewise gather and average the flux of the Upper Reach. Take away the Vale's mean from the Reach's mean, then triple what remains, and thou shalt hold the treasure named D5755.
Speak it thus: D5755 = -1.1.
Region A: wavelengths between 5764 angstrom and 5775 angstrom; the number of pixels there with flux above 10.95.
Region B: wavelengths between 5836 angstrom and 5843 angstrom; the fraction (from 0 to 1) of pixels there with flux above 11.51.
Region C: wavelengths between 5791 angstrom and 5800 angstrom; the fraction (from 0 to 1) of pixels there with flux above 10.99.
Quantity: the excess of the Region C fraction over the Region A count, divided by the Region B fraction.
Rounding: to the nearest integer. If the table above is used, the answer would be -27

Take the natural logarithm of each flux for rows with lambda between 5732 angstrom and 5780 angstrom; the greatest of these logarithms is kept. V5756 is 2.51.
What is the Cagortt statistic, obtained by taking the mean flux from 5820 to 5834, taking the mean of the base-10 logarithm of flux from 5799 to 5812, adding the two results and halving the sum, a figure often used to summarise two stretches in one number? 6.06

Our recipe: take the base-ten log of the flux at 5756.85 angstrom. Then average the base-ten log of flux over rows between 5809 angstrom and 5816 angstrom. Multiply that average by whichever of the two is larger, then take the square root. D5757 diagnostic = 1.06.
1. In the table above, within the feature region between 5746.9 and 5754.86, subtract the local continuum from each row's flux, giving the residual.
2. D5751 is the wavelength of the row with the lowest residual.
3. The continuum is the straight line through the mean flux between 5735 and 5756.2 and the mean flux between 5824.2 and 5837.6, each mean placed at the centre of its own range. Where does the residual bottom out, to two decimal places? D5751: 5748.90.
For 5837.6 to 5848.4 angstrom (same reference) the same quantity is 5838.28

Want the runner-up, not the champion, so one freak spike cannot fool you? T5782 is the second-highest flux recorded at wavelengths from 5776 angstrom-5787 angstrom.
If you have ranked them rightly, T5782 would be 11.61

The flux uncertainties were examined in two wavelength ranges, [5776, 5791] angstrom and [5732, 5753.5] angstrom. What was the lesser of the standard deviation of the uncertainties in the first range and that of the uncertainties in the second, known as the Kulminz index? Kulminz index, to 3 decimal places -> 0.012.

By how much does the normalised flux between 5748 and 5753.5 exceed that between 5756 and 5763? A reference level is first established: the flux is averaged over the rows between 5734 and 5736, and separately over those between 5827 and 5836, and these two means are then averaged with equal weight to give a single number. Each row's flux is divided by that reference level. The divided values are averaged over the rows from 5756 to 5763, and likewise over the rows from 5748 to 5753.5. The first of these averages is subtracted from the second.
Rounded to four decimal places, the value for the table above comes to -0.0375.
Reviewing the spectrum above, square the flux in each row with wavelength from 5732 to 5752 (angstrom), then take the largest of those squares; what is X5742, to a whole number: 150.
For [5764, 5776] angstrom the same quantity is 141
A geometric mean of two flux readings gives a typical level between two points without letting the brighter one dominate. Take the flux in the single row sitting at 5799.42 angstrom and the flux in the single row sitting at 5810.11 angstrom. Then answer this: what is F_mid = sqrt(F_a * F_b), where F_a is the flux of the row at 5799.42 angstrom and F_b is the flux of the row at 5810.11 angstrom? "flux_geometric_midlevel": 10.7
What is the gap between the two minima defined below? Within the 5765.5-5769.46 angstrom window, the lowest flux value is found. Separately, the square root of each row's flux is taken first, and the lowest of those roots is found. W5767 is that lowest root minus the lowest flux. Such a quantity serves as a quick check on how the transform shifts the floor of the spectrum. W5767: -7.9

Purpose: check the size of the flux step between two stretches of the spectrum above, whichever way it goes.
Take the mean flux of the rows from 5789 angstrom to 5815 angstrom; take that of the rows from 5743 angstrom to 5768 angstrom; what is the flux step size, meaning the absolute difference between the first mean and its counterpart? 0.26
